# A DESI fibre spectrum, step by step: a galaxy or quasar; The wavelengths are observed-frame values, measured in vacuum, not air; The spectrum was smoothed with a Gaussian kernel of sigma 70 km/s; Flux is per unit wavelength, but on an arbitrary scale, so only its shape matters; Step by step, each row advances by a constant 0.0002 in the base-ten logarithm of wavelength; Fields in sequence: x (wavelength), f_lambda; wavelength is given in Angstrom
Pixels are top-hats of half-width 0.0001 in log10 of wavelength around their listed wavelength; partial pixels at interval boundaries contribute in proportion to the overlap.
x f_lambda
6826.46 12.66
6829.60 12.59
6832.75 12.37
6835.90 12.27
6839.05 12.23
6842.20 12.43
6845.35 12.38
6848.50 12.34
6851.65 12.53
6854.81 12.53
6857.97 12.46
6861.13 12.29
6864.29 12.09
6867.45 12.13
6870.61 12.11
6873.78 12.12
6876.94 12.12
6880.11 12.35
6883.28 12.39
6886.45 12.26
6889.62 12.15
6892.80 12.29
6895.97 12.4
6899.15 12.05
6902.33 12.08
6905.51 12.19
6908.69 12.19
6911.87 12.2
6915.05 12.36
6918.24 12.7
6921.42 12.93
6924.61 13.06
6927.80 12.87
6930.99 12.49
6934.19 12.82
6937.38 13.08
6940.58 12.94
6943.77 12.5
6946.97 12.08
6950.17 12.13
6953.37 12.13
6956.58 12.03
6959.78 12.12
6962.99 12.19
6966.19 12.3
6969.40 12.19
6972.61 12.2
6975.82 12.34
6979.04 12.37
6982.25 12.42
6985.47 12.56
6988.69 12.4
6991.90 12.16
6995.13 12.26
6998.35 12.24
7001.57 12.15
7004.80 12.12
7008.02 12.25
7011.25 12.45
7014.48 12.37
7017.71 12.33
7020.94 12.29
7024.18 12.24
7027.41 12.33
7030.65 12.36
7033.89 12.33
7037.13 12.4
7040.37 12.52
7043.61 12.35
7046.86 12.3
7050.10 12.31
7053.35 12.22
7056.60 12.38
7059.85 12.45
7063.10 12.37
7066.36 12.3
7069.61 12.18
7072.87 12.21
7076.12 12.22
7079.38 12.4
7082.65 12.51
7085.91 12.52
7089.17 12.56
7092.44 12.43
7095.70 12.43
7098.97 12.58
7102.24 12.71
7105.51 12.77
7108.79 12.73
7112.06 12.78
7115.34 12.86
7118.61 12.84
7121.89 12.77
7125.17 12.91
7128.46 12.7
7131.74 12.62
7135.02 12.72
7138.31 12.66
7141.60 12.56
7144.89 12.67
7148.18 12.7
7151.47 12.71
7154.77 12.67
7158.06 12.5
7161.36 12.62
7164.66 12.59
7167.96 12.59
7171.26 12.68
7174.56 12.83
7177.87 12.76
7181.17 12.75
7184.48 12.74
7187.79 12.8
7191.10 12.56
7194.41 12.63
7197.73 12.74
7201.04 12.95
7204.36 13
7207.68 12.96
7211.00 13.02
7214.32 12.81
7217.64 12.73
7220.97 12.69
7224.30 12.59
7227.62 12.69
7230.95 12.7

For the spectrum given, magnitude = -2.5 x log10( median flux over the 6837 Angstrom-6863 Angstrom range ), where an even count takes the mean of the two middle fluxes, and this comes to -2.73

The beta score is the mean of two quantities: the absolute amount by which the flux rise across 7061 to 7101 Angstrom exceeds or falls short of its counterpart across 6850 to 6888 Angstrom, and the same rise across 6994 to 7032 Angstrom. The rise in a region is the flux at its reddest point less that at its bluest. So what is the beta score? 0.29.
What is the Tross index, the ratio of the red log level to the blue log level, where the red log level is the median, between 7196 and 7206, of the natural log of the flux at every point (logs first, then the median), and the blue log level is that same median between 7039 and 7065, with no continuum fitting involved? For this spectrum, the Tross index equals 1.02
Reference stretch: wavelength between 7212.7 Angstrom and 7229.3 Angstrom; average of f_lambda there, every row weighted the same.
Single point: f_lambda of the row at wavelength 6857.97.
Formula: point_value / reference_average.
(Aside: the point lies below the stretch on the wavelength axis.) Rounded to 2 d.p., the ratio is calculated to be 0.98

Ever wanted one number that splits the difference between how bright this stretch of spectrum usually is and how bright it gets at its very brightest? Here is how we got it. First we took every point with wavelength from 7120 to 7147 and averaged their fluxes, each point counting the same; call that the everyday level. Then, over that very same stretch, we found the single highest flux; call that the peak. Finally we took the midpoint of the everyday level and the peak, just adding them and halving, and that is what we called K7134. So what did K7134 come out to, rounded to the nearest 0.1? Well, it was 12.8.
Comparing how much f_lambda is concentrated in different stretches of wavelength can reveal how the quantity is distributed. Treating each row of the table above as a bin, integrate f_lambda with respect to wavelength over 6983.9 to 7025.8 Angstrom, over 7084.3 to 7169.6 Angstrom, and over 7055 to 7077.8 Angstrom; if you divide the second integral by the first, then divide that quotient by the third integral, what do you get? 0.0075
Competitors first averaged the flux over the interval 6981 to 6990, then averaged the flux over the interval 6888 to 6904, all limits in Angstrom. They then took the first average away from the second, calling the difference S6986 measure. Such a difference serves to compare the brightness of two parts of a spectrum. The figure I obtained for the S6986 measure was -0.27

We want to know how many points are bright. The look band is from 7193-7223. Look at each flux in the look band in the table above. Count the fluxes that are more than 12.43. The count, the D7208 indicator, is 9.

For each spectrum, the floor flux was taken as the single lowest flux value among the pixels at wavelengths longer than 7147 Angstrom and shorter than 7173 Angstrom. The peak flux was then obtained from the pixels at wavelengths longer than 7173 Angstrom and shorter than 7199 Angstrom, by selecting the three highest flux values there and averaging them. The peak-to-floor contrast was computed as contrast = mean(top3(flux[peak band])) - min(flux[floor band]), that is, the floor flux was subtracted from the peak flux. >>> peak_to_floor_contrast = 0.3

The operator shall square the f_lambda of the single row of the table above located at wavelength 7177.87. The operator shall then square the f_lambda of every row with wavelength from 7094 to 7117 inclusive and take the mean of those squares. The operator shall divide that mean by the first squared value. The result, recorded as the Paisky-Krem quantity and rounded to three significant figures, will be 0.990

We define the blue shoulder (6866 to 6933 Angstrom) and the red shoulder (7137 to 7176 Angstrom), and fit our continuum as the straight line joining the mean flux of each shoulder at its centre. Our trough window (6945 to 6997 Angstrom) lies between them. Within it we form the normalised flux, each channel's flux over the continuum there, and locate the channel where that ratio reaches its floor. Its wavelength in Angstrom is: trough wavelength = 6956.58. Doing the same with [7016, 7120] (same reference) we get 7069.61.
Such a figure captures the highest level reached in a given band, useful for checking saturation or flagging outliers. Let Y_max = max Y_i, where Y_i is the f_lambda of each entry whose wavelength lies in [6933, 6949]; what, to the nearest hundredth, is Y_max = 13.08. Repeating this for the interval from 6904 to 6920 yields 12.70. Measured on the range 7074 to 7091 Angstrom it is 12.56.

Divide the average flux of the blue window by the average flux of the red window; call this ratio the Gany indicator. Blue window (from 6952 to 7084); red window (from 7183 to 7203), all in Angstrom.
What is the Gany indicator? 0.97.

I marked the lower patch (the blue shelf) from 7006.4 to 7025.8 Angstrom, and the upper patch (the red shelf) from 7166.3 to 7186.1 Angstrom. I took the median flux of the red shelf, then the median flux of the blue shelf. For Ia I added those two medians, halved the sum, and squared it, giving 157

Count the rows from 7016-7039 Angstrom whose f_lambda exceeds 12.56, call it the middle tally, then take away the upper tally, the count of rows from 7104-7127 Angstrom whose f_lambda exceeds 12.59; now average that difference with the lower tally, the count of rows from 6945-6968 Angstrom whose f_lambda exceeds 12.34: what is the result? -3.5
